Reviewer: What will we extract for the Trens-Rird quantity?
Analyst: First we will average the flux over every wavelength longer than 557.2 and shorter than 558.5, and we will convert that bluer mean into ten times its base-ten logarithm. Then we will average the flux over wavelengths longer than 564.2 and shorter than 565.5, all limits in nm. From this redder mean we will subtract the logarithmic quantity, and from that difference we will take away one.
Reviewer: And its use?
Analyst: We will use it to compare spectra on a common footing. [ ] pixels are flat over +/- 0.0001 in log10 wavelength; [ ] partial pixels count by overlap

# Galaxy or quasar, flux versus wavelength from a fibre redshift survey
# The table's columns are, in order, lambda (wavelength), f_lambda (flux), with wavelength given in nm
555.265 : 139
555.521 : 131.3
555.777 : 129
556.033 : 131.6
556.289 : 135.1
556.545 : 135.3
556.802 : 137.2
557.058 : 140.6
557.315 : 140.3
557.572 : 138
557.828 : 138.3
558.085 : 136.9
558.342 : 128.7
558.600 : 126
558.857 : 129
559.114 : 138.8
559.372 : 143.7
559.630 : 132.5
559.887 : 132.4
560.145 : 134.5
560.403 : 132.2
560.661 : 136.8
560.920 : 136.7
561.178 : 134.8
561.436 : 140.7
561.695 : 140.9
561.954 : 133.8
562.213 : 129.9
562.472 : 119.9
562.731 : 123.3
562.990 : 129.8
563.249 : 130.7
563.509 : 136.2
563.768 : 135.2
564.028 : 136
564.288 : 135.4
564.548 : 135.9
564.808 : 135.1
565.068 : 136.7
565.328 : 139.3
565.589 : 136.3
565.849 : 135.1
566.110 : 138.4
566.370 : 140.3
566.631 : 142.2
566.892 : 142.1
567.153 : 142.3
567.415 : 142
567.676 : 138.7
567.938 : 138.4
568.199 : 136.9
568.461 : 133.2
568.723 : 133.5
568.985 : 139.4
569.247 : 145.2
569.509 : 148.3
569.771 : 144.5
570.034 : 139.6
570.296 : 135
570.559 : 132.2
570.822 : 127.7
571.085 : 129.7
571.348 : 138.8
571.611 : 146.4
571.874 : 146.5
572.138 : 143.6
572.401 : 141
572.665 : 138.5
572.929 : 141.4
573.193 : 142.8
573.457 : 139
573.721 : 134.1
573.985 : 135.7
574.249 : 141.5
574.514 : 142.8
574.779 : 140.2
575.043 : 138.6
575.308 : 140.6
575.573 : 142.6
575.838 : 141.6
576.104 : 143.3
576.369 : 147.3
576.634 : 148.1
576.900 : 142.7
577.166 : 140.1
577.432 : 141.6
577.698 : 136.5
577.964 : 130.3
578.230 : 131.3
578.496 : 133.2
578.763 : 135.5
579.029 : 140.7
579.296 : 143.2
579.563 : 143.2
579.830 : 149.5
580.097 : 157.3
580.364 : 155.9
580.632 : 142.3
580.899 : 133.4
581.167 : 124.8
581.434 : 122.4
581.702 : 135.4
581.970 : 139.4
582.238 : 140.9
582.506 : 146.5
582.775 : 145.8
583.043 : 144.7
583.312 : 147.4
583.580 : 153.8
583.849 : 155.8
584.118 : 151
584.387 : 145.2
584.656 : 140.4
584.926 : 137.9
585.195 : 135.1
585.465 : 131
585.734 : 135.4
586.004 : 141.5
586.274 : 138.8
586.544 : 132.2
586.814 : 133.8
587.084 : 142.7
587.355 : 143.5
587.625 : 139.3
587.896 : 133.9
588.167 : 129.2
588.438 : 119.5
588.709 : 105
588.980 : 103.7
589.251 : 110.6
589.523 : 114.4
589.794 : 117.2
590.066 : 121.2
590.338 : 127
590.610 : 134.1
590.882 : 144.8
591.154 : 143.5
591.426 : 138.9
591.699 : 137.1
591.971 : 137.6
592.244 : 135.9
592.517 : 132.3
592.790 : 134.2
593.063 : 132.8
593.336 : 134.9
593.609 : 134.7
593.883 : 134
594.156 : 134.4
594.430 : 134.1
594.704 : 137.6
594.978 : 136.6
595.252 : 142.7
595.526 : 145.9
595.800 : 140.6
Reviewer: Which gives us 114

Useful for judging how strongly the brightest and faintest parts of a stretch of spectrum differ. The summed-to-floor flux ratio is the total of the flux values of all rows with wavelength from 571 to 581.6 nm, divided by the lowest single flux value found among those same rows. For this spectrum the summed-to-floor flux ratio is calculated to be 46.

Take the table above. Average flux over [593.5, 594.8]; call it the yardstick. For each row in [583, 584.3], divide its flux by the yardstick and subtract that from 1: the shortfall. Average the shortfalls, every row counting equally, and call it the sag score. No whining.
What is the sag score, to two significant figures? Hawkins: -0.12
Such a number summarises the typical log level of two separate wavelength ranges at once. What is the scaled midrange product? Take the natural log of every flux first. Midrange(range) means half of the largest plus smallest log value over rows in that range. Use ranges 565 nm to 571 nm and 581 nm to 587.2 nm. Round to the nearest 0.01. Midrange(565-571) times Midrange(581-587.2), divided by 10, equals 2.43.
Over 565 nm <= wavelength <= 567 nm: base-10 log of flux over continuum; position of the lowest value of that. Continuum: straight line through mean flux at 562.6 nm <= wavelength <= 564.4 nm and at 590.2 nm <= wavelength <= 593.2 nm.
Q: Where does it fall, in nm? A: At 565.849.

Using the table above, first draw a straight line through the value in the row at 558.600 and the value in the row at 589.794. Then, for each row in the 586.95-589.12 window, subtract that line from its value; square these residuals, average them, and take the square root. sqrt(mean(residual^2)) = 17.6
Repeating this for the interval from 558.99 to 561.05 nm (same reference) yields 11.0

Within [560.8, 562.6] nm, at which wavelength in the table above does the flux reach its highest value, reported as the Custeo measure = 561.695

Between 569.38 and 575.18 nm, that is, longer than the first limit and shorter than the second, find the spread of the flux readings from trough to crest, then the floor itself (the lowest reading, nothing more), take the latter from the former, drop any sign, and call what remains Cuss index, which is 107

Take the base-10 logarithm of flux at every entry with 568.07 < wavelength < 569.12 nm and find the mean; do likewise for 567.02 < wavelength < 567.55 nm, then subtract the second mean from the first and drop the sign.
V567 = 0.020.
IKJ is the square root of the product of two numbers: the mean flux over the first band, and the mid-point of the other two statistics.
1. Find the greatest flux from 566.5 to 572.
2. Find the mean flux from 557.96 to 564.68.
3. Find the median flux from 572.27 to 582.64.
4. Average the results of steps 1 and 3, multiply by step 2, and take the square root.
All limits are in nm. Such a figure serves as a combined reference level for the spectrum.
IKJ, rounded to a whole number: 139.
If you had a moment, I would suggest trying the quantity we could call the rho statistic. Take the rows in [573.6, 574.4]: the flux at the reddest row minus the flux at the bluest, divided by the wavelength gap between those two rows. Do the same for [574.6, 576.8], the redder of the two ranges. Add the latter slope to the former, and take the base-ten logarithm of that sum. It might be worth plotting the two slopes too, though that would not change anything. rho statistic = 1.26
